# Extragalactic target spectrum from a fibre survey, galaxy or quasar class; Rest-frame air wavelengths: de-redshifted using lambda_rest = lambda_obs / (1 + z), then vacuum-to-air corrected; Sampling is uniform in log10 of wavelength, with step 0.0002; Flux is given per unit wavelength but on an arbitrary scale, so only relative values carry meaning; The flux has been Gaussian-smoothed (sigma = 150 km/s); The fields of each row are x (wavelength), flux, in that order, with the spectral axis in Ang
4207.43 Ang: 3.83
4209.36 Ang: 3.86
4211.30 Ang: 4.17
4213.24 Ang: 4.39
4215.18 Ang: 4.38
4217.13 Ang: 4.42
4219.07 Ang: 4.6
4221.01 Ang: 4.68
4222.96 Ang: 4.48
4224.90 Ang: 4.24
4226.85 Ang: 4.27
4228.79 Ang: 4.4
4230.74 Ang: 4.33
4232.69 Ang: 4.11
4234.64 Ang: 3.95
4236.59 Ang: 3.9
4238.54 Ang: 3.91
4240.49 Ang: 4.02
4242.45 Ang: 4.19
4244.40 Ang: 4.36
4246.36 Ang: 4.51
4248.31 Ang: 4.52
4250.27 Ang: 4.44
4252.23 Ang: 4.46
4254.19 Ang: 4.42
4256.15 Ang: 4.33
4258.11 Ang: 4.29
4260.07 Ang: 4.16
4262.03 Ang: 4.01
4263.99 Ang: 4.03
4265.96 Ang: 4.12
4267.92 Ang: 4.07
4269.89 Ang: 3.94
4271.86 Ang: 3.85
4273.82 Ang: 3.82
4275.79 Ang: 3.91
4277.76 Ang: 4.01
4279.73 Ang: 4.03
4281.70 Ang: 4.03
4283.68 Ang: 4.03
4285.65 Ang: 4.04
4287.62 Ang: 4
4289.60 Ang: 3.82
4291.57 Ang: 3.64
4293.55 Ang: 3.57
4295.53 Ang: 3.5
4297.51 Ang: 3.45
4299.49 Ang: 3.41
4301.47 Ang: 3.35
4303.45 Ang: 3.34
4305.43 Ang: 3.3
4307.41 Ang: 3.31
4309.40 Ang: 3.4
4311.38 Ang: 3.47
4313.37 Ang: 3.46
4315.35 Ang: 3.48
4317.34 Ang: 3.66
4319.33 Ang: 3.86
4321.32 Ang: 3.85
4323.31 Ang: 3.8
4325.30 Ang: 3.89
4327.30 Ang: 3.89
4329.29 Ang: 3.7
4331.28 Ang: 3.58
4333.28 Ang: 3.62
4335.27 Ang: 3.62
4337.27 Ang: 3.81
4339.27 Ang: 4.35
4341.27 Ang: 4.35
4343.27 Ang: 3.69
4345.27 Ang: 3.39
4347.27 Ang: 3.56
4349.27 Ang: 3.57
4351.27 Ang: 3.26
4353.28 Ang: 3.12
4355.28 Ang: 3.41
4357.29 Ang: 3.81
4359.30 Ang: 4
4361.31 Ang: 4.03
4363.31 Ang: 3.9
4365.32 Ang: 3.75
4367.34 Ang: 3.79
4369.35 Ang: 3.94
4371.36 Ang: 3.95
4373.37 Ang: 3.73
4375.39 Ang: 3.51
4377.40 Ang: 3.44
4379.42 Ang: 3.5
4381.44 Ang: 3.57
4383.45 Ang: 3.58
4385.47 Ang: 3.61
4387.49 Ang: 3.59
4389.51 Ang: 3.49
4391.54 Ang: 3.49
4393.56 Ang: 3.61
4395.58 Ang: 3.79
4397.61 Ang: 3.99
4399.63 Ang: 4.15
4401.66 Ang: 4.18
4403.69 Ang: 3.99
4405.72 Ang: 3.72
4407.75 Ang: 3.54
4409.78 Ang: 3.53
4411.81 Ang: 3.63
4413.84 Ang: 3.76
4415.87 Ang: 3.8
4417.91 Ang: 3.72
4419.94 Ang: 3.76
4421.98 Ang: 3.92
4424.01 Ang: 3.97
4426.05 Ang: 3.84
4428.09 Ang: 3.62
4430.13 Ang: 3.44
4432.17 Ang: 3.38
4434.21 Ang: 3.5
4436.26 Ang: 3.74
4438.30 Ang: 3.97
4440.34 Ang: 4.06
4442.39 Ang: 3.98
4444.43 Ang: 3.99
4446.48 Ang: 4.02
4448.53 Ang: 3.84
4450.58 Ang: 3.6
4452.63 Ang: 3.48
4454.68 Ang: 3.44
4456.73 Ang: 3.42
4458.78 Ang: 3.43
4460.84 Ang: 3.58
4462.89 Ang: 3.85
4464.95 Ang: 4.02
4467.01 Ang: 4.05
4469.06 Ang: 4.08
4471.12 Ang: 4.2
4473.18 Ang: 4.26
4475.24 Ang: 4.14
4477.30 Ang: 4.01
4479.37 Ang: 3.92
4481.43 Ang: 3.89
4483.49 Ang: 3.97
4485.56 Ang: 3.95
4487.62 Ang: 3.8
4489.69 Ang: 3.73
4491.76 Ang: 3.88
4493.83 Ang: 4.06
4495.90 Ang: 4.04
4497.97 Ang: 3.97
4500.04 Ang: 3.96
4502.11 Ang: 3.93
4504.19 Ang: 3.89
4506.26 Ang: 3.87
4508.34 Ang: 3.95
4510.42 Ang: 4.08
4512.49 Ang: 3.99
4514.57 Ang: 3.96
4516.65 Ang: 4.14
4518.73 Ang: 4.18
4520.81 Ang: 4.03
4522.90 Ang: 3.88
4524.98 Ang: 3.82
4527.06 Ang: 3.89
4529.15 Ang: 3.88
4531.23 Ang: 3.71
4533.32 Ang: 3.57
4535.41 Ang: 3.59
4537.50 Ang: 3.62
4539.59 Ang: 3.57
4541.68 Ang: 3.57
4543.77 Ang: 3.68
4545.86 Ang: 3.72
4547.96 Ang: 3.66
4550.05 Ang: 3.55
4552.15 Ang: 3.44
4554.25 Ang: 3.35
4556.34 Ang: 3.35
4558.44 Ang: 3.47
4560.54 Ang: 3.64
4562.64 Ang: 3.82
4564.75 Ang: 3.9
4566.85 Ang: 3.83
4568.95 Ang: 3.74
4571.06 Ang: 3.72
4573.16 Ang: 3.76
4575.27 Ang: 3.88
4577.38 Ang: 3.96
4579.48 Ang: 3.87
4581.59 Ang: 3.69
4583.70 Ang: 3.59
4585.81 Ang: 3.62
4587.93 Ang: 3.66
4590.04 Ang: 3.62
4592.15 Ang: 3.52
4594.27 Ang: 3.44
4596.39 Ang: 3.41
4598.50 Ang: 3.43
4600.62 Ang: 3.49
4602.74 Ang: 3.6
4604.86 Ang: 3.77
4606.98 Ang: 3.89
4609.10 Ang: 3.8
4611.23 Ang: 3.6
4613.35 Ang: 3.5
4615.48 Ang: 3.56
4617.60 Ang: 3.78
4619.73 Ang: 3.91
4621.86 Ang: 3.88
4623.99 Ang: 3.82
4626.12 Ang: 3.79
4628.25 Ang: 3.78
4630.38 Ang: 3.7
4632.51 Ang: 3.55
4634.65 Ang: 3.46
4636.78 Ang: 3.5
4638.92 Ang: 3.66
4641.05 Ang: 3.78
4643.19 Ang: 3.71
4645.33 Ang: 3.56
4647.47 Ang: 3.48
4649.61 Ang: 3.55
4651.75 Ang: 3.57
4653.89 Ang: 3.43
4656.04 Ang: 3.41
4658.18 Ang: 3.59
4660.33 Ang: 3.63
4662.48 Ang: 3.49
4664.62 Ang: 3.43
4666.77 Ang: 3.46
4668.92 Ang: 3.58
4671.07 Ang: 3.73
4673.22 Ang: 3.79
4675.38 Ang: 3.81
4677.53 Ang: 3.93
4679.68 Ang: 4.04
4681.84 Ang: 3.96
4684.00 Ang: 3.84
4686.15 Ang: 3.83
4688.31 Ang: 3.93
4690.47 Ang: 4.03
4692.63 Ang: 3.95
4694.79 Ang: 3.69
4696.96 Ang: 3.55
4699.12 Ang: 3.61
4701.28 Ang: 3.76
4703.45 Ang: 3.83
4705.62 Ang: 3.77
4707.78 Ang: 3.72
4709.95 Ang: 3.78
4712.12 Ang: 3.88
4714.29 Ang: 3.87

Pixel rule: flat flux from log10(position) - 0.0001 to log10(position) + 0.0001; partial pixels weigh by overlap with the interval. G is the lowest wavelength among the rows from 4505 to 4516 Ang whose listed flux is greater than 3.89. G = 4508.34 Ang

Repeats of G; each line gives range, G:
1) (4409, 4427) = 4421.98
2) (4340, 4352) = 4341.27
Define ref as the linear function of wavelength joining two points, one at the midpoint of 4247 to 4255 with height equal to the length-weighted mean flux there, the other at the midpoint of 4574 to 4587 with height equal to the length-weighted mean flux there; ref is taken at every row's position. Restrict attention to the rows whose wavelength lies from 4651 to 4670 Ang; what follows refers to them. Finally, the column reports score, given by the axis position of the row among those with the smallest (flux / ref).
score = 4656.04 Ang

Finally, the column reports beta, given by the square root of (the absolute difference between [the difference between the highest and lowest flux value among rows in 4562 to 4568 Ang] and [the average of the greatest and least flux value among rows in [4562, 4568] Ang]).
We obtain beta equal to 1.94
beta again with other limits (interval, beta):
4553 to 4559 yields 1.81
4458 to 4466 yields 1.77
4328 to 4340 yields 1.79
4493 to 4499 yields 1.98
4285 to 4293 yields 1.85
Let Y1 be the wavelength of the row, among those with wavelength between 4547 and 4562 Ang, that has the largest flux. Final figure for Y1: 4547.96 Ang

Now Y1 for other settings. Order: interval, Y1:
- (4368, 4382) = 4371.36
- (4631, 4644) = 4641.05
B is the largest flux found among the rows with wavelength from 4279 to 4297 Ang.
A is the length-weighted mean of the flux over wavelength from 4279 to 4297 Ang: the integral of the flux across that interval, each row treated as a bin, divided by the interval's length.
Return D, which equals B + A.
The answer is 7.9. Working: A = 3.84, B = 4.04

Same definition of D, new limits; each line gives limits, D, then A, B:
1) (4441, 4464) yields 7.7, 3.70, 4.02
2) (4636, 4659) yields 7.3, 3.57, 3.78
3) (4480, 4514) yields 8.0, 3.94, 4.08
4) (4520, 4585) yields 7.7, 3.70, 4.03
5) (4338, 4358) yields 8.0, 3.65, 4.35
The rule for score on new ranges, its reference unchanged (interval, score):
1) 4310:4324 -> 4313.37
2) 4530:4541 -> 4533.32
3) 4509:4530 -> 4524.98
